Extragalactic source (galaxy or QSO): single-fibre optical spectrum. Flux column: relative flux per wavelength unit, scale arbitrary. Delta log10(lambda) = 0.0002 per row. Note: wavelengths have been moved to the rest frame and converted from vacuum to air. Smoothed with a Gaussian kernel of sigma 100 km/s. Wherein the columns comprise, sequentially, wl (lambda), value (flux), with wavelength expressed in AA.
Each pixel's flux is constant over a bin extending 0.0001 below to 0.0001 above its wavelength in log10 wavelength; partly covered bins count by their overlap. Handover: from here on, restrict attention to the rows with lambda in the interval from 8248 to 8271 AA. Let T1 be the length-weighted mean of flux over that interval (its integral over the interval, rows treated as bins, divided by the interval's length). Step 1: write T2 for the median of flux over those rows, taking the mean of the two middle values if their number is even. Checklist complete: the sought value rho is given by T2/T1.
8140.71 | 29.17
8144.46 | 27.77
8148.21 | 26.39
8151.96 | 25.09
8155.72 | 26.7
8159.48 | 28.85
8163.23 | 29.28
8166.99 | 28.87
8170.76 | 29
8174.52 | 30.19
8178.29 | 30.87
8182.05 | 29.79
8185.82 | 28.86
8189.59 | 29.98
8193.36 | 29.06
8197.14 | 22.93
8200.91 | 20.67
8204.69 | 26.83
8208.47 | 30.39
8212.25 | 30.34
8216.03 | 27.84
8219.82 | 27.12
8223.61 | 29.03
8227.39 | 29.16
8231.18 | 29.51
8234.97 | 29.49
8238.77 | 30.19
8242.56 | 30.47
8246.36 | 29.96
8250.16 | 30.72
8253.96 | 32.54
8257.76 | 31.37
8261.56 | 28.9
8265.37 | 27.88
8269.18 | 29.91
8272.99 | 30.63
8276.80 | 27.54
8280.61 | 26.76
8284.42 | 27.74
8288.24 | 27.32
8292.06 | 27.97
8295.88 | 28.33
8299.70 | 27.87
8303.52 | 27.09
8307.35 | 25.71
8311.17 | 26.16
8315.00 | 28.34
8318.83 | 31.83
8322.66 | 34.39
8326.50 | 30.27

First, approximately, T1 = 30.2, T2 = 30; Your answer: 1.00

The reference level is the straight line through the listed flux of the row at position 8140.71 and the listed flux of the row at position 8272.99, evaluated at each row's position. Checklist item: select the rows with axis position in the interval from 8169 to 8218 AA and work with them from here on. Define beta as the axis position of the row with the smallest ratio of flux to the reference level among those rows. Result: 8200.91 AA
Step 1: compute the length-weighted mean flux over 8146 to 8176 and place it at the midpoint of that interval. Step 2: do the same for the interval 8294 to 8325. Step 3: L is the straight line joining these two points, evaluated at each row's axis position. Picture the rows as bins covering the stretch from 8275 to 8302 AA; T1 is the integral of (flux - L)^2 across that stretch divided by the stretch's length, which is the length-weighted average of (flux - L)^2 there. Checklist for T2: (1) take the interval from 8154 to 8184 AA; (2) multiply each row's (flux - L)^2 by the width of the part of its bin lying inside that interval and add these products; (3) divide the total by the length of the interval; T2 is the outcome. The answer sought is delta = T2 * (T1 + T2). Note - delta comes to 10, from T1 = 1.2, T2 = 2.6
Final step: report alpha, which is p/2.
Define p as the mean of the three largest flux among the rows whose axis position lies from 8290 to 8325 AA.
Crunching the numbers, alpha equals 15.8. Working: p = 31.5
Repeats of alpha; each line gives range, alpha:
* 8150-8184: 15.1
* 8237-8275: 15.8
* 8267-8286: 14.7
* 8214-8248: 15.1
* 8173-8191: 15.2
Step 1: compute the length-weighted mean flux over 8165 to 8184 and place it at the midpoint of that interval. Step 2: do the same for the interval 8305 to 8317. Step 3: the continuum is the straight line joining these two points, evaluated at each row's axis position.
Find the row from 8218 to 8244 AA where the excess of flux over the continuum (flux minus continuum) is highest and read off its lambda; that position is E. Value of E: 8242.56 AA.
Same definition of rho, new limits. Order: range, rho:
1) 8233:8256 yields 0.99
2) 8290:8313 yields 1.01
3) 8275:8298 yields 1.00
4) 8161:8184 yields 1.00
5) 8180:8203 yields 1.08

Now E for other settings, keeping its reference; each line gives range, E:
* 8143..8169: 8163.23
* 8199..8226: 8212.25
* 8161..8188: 8178.29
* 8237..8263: 8253.96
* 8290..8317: 8315.00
